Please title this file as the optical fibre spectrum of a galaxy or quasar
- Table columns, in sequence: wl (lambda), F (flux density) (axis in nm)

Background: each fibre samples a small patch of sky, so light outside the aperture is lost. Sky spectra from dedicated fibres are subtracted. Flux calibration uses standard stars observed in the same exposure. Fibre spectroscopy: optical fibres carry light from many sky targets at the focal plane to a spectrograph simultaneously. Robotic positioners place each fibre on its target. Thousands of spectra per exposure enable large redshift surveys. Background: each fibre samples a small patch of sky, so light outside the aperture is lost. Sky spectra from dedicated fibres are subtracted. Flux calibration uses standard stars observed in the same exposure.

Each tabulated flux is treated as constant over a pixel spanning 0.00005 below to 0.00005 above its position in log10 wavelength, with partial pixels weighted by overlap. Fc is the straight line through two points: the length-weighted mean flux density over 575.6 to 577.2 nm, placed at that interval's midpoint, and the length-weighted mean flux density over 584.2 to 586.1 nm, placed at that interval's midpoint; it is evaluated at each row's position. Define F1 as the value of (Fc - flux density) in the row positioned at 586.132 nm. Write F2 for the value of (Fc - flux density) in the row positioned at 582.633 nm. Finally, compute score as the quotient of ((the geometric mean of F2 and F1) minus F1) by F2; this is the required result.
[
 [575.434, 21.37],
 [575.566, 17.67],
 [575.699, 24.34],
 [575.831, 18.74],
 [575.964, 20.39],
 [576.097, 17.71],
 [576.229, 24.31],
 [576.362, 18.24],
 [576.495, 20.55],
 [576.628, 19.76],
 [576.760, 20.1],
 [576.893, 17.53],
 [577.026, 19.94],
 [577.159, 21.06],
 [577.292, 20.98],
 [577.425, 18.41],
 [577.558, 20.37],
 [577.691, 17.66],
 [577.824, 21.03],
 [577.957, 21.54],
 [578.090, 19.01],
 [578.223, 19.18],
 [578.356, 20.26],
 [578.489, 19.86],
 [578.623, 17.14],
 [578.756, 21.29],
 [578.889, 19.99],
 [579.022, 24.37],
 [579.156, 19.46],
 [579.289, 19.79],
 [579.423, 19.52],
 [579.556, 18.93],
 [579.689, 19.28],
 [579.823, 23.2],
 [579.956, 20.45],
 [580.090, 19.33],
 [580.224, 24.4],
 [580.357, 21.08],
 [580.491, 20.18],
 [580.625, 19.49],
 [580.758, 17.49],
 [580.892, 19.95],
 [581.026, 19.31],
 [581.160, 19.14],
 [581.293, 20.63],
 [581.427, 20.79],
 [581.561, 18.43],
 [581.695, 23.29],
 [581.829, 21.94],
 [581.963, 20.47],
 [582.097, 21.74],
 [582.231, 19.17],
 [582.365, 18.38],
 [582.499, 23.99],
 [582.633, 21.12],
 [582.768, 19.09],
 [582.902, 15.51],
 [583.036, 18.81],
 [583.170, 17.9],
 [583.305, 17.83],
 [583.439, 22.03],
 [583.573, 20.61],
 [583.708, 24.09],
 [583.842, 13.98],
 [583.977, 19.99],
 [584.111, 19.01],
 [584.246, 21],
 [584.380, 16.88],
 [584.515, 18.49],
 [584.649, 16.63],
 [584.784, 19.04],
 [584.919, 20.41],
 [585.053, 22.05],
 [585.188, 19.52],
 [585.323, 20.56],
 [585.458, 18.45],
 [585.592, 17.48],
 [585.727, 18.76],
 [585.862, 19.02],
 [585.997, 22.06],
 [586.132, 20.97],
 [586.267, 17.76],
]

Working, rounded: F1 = -1.7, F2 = -2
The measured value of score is -2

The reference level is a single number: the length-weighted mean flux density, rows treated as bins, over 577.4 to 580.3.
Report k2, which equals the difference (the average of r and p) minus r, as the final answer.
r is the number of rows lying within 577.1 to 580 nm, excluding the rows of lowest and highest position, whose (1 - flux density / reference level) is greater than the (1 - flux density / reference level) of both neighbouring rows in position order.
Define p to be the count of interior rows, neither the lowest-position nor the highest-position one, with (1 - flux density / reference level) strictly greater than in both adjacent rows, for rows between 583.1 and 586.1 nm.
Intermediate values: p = 8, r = 7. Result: 0.5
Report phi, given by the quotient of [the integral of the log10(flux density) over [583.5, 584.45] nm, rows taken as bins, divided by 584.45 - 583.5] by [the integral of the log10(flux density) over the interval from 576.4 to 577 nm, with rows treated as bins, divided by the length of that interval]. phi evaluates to 0.99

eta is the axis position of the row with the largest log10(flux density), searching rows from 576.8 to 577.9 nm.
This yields 577.159 nm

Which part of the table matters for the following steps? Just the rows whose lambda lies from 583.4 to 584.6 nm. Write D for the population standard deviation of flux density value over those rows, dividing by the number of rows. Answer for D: 2.8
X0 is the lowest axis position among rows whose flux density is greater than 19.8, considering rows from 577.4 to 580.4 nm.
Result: 577.558 nm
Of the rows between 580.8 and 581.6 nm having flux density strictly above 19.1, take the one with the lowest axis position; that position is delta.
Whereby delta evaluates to 580.892 nm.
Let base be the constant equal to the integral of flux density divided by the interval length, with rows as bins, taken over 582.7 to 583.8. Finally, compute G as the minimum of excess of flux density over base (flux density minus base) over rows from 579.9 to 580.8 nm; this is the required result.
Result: -1.9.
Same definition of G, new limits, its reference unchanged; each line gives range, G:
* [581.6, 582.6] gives -1.0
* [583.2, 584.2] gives -5.4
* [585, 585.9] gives -1.9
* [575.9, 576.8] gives -1.6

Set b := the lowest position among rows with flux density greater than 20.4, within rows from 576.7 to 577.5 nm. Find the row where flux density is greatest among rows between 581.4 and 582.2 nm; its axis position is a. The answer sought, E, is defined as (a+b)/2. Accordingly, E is 579.43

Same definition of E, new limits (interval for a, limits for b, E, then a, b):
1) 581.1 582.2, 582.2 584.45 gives 582.10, 581.695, 582.499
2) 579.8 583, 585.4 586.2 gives 583.11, 580.224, 585.997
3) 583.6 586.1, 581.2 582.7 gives 582.50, 583.708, 581.293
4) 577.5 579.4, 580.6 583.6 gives 580.16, 579.022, 581.293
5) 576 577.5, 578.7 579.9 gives 577.49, 576.229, 578.756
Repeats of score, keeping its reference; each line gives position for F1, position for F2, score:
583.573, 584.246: -2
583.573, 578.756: -2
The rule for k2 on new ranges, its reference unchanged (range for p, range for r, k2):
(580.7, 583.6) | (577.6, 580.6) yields 0.0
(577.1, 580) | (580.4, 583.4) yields 0.5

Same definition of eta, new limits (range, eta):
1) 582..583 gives 582.499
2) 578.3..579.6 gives 579.022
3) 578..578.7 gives 578.356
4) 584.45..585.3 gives 585.053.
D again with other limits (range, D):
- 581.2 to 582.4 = 1.6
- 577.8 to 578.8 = 1.4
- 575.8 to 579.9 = 1.7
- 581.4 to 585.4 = 2.3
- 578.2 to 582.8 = 1.8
